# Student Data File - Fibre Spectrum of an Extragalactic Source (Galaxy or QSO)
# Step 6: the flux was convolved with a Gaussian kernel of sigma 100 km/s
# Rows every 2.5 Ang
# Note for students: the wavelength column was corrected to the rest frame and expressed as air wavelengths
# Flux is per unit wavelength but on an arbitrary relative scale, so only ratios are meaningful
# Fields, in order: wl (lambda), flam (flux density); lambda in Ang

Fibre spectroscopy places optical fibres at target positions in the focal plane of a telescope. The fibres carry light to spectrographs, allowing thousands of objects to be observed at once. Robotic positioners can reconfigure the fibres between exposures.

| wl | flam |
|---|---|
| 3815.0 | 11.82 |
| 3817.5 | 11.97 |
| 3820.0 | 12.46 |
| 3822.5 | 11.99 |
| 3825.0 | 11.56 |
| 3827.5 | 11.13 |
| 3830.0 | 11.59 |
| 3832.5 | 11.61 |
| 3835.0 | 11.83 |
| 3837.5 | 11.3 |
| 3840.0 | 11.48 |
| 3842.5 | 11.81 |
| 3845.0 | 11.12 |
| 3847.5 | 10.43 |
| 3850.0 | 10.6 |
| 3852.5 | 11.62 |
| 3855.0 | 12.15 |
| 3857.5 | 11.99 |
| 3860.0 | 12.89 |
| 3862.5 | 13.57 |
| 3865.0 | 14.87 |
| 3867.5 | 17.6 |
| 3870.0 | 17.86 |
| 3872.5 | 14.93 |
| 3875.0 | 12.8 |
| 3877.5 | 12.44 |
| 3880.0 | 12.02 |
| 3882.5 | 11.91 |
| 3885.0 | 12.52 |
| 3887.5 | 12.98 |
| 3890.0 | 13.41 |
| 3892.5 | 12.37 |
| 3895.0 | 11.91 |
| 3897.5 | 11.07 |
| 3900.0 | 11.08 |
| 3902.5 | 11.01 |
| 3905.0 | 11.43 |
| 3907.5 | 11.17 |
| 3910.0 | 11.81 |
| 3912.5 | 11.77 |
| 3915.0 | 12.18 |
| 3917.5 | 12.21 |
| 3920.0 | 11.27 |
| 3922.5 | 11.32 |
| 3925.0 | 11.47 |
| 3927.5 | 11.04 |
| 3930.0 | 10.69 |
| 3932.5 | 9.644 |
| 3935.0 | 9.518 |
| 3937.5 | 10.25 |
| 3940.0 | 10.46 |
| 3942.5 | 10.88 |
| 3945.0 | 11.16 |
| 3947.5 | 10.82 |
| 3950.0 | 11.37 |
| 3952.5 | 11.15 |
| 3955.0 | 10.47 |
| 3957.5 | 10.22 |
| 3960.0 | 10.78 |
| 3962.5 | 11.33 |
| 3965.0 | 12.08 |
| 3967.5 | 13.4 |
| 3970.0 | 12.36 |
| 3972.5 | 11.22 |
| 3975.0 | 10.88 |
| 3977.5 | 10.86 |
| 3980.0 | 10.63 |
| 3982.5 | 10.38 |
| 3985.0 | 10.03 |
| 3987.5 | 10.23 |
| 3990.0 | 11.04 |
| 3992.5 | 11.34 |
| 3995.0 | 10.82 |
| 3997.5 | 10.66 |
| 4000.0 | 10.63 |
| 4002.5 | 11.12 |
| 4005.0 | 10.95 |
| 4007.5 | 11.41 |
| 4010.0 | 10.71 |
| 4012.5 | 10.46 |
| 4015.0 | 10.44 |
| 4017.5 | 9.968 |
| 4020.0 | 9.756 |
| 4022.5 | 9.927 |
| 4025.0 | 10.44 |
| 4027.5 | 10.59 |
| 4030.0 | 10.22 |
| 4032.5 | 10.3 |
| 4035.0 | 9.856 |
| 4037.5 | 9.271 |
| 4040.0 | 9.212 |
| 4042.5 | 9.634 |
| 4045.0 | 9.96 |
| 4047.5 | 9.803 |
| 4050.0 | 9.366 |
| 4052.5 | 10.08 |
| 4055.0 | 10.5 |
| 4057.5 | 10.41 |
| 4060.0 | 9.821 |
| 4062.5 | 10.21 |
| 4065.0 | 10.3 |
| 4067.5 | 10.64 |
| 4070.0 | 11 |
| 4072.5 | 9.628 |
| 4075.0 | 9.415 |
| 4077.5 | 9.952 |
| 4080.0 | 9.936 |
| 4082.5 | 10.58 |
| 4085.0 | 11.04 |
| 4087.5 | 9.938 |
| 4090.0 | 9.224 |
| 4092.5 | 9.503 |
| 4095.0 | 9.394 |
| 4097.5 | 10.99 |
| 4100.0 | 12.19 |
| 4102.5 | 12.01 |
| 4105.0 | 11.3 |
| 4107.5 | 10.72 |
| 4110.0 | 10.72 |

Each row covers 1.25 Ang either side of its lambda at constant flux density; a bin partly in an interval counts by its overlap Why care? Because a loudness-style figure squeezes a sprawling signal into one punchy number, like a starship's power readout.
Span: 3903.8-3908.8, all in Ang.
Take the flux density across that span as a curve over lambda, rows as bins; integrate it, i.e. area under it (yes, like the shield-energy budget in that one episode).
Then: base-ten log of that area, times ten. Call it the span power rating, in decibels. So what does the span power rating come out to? 17.5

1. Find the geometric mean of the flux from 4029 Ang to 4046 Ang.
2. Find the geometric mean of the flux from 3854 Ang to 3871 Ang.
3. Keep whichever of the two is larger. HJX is 14.25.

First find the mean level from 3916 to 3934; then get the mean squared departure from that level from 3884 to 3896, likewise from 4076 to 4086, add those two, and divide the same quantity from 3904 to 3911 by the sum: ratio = 0.06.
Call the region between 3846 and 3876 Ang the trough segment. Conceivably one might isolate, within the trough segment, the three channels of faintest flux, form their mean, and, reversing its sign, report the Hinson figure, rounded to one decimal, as -10.9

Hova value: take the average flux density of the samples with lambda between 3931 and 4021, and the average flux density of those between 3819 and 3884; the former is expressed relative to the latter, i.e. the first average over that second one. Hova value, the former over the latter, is 0.86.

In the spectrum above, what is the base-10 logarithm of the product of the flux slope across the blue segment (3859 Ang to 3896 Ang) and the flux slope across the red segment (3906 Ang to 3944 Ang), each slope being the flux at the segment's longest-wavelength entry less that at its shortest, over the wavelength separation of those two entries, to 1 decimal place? -3.6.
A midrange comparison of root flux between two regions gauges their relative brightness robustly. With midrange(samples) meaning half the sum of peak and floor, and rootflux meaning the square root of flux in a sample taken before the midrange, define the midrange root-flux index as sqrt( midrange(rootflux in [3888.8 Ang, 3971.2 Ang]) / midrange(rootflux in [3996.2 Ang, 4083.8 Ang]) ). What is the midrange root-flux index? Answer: 1.03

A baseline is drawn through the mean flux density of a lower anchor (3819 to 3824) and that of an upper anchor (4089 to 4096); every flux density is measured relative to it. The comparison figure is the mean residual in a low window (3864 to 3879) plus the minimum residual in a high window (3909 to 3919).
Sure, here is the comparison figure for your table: 3.9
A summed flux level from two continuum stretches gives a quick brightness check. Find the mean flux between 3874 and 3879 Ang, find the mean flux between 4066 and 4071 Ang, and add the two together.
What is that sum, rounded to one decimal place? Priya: 23.4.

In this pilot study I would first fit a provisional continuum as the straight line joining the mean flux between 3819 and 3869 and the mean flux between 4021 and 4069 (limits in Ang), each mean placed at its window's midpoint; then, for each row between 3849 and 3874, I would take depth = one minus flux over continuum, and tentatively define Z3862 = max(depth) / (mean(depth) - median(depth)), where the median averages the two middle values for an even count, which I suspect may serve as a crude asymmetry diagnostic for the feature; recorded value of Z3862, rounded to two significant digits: -2.5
